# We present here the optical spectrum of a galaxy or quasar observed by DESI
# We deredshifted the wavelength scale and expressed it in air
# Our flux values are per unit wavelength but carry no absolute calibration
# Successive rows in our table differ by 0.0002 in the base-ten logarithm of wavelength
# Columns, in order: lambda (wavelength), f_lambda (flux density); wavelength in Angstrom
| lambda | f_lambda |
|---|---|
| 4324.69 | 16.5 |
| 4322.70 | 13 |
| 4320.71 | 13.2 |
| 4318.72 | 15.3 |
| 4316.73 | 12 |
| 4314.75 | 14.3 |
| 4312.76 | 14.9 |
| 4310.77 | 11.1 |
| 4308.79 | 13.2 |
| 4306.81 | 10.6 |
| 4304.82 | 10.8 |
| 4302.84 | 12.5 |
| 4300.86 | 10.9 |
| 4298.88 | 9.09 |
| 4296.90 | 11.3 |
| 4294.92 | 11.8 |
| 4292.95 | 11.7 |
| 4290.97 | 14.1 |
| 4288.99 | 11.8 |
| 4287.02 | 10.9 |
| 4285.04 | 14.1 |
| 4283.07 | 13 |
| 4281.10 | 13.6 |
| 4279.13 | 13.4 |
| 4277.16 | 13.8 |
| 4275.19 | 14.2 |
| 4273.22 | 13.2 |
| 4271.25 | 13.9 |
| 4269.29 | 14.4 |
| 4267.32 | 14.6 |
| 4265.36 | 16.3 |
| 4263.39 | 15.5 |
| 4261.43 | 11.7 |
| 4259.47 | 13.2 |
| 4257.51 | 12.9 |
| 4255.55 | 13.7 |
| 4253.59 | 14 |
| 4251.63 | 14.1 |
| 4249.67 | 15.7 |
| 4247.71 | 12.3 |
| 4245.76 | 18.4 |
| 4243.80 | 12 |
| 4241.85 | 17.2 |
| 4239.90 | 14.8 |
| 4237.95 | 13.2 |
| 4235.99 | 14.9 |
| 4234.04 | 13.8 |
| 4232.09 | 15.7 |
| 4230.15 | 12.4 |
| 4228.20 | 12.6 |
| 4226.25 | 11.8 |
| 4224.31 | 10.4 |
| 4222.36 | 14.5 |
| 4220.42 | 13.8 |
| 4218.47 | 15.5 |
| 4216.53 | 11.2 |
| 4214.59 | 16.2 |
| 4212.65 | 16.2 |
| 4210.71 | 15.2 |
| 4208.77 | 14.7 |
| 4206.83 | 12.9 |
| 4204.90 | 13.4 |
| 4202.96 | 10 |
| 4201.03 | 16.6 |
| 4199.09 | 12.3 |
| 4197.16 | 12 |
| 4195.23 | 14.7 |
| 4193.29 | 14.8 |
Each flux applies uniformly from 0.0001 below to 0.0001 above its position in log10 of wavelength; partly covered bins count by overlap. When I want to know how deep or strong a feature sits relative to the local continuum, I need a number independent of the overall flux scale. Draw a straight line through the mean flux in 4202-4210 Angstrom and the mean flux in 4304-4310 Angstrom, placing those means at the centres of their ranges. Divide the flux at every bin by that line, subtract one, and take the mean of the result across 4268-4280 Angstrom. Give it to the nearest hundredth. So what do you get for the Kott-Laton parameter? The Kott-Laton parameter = 0.16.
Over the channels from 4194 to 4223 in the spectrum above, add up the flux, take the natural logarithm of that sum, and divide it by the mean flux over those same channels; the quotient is 0.383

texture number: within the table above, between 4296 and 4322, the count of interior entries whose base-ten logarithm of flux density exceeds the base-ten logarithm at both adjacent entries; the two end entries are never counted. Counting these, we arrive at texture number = 4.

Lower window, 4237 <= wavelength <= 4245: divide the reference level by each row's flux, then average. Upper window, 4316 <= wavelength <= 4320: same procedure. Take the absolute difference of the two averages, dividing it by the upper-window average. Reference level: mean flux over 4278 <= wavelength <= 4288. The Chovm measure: 0.04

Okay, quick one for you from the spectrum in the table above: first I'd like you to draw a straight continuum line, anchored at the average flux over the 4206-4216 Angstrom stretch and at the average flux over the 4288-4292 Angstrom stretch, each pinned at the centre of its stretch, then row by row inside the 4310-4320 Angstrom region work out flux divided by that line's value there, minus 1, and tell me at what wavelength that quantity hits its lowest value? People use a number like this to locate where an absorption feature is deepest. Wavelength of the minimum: 4310.77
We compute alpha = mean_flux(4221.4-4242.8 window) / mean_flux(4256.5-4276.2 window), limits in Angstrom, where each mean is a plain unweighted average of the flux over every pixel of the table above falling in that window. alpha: 0.98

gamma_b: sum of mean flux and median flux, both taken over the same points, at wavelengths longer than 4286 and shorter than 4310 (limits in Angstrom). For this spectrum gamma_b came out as 23.1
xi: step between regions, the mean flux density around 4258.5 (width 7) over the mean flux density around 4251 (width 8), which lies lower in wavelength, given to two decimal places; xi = 0.92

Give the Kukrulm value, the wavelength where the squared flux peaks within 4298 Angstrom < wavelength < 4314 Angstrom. 4312.76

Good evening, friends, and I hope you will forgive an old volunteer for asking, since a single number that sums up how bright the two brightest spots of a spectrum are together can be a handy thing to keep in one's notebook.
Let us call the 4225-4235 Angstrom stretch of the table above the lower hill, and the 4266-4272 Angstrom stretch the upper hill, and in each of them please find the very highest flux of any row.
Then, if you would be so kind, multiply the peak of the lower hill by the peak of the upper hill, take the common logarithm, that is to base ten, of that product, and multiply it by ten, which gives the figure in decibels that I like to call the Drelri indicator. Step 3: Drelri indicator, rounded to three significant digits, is 23.6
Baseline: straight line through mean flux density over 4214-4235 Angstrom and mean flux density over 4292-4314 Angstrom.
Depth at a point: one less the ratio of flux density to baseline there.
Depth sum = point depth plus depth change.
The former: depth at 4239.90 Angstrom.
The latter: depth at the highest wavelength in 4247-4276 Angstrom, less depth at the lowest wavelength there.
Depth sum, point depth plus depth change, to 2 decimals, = -0.34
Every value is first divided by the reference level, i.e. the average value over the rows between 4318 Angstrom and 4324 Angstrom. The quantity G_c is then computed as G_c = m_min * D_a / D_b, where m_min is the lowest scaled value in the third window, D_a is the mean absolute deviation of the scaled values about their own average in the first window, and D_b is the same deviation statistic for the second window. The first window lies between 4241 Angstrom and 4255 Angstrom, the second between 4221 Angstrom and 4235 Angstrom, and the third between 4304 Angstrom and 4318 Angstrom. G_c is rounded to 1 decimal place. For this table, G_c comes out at 1.1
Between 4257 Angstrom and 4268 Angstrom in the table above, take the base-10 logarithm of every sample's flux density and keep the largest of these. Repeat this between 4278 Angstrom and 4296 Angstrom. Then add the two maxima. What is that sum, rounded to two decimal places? 2.36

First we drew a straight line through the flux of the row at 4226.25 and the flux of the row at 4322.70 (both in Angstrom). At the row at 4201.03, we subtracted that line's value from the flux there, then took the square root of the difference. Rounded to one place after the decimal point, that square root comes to 2.3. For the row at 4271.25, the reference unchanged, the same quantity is 1.2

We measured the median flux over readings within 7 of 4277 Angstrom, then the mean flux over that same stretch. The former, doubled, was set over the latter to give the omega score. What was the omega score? 2.00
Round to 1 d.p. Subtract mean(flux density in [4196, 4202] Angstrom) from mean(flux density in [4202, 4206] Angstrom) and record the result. -1.9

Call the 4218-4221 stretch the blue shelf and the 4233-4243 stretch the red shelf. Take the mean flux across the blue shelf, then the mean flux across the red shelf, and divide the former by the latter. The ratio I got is 0.99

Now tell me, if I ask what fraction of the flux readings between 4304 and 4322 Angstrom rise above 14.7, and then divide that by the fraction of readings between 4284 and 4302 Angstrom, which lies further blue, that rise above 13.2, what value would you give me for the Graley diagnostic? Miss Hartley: 1.0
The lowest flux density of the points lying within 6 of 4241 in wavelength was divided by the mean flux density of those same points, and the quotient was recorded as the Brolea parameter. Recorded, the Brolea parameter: 0.80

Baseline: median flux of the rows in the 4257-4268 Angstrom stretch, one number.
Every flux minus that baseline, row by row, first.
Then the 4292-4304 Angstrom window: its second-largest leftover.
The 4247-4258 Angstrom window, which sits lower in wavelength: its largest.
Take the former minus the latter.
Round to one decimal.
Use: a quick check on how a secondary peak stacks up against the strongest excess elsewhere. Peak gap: -3.9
